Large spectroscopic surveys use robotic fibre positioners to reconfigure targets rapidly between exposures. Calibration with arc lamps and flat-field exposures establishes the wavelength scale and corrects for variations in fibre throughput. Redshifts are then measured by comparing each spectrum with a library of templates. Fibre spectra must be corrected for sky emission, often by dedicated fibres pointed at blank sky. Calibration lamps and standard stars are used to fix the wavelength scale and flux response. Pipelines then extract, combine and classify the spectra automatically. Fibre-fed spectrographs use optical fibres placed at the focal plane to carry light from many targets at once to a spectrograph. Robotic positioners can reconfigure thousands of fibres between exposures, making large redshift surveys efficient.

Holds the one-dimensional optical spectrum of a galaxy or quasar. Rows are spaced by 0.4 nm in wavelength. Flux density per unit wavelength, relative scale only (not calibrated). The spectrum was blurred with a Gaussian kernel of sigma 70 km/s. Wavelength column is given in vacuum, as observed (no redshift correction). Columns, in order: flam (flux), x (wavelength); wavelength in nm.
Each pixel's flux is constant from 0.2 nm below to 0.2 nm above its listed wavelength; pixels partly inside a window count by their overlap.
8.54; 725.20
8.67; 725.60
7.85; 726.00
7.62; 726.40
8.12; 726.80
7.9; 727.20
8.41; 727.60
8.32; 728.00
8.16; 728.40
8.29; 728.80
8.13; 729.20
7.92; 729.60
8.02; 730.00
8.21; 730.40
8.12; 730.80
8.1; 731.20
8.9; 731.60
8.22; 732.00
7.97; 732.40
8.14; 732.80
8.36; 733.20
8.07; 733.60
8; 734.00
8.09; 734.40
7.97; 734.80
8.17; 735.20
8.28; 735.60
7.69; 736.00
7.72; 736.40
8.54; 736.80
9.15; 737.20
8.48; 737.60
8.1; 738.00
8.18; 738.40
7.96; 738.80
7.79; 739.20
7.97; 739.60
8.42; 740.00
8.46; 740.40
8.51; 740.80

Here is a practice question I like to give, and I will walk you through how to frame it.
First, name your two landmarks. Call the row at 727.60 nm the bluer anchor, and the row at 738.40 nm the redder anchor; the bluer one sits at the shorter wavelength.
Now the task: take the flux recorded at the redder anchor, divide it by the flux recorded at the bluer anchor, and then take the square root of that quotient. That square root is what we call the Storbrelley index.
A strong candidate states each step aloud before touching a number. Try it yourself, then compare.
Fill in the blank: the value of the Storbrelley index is 0.99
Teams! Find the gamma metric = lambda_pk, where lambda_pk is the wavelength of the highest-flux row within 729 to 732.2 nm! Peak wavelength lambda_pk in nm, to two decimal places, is 731.60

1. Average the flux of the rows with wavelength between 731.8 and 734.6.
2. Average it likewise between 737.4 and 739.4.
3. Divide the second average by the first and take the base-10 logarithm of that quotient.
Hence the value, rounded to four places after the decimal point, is -0.0010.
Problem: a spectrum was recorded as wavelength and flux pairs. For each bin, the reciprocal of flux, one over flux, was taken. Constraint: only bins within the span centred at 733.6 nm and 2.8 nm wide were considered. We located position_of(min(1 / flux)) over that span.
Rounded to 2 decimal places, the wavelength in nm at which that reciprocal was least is 733.20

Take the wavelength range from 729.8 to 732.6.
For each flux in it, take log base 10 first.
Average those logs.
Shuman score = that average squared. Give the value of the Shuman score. 0.837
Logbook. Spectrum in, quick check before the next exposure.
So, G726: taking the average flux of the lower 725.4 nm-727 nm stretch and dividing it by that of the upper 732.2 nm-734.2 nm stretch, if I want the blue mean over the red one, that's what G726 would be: 0.99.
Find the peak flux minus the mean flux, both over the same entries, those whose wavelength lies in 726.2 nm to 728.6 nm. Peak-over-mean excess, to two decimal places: 0.32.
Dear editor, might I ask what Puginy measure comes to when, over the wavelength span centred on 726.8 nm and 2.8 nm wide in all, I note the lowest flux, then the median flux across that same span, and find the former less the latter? -0.50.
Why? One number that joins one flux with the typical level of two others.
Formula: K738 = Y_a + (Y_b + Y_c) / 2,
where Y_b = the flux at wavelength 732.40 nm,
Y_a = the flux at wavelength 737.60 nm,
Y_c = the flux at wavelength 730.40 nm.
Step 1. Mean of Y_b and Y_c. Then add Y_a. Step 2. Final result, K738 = 16.6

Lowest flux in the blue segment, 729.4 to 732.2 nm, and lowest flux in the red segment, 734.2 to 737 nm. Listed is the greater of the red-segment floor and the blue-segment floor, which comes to 7.920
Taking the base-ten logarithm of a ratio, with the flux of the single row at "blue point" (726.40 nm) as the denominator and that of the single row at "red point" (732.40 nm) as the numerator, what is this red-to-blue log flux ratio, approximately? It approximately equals 0.02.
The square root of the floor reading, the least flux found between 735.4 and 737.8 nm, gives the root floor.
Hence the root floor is 2.77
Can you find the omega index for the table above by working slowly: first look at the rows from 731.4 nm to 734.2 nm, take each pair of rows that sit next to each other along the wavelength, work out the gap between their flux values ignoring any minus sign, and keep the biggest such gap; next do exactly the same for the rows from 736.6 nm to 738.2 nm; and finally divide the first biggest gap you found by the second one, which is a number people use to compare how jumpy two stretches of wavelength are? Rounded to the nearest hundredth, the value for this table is 1.01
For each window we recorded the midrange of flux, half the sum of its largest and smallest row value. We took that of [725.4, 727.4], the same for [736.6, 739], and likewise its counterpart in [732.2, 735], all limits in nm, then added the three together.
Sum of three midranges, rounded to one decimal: 24.9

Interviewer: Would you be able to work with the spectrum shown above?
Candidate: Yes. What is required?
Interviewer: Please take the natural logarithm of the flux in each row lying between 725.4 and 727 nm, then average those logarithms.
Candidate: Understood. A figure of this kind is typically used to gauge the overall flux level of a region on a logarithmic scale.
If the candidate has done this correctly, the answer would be 2.09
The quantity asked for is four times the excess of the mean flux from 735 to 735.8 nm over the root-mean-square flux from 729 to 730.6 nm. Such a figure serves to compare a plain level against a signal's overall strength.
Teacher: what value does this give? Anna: 0.6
